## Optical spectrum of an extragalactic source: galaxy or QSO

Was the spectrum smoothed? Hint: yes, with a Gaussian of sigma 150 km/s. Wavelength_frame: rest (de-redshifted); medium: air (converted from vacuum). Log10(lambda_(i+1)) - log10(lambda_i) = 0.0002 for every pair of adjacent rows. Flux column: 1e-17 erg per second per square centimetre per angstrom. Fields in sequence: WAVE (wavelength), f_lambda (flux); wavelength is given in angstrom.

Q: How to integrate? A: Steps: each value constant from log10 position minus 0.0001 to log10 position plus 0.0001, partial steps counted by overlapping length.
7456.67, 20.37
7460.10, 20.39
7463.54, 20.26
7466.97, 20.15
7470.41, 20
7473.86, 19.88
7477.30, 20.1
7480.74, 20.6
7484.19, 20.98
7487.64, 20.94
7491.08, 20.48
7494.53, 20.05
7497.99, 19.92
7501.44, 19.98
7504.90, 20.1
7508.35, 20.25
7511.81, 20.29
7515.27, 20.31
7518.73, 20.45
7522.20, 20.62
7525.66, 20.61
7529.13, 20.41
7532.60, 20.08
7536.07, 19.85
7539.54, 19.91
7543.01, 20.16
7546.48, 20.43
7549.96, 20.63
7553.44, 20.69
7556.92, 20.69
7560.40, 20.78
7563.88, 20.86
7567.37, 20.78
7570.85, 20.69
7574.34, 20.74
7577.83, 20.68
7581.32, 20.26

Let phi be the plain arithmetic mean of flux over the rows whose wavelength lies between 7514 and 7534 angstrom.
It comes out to 20.41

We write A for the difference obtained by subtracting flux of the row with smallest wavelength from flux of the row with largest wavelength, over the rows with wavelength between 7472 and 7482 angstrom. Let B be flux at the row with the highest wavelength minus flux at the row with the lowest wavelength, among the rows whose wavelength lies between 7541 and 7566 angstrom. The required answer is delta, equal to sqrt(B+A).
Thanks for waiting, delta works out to 1.19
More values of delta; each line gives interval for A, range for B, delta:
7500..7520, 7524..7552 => 0.70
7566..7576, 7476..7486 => 0.92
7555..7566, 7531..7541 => 0.00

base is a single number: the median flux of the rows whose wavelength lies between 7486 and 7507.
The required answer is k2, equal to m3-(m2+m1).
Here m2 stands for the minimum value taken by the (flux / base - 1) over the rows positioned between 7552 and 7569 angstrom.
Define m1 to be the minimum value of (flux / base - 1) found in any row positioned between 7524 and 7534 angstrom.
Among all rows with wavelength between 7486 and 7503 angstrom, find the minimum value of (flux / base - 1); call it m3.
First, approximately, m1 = 0.0002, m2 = 0.031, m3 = -0.008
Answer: -0.039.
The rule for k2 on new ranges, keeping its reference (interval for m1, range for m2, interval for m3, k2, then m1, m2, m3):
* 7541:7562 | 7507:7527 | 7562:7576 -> 0.018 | 0.0042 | 0.009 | 0.031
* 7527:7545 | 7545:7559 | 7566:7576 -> 0.024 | -0.0112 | 0.018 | 0.031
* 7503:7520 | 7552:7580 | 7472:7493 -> -0.041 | 0.0012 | 0.030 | -0.010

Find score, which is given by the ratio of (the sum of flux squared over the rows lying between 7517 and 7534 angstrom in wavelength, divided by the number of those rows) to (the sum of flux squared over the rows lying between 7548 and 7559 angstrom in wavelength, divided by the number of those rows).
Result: 0.98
